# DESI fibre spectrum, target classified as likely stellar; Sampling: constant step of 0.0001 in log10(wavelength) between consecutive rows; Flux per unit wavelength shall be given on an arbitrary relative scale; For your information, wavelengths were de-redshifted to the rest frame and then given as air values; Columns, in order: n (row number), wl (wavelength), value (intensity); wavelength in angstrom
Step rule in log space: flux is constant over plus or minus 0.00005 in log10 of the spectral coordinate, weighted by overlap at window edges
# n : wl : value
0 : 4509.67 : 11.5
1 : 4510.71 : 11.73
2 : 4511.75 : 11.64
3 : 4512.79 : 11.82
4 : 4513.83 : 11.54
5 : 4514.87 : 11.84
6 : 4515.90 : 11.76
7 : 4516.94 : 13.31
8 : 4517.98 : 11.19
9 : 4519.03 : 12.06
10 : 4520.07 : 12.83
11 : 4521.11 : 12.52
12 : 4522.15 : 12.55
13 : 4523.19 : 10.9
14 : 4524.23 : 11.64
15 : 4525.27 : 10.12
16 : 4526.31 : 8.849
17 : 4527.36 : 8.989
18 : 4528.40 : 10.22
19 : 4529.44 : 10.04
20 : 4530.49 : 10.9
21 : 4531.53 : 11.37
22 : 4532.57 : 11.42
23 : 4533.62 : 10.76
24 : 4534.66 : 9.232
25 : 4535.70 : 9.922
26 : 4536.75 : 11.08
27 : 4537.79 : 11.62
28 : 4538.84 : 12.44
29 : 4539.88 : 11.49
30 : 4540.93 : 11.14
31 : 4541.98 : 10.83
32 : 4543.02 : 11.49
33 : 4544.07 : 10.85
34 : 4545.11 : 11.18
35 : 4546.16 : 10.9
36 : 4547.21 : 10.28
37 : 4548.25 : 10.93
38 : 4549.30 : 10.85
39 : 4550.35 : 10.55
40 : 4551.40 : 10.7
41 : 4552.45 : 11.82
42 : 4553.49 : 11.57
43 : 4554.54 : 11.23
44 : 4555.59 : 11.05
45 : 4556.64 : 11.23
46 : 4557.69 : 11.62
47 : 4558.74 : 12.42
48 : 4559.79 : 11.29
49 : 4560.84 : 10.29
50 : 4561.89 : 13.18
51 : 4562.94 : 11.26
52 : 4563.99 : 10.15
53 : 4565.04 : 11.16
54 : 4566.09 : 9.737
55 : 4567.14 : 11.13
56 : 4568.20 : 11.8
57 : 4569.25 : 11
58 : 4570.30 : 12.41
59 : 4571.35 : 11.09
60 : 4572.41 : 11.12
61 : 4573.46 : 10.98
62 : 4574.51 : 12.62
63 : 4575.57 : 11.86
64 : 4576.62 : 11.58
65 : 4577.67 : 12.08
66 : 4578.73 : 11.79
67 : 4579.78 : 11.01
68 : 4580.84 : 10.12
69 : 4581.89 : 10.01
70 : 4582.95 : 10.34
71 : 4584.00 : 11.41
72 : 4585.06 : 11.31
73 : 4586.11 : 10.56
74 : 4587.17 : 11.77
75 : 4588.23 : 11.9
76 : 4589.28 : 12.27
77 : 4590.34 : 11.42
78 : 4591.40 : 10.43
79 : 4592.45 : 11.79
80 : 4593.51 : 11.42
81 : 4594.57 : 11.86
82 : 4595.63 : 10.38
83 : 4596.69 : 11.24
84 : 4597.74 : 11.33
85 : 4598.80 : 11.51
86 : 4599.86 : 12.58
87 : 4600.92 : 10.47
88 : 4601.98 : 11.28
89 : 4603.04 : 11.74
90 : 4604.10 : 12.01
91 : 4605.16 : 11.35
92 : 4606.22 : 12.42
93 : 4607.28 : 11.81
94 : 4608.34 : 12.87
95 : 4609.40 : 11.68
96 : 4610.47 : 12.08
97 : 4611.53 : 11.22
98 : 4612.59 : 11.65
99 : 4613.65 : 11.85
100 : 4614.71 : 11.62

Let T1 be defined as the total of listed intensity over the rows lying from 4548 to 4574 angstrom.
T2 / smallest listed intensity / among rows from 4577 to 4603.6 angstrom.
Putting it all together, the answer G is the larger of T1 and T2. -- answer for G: 281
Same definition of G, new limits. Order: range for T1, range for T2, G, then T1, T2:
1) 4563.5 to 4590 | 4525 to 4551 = 281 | 281.2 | 8.849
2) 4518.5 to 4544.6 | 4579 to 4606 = 275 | 275.3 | 10.01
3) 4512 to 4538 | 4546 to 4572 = 278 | 278.5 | 9.737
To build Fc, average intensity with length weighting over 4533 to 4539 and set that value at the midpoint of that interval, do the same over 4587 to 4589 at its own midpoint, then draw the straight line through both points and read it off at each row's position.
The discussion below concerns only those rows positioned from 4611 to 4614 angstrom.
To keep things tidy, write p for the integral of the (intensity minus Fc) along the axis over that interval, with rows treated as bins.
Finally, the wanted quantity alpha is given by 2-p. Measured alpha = 5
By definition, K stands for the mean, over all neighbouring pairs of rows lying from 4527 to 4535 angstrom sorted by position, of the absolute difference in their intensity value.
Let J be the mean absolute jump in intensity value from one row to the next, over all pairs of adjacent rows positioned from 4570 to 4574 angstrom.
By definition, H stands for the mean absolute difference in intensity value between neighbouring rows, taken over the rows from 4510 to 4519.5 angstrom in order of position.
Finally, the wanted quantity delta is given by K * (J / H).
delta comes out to 0.5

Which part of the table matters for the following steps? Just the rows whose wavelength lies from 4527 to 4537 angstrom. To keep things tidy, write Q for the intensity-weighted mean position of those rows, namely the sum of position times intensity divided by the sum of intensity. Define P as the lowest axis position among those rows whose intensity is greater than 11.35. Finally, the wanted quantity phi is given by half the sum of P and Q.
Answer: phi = 4531.8 angstrom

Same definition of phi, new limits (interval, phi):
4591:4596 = 4593.0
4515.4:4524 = 4517.7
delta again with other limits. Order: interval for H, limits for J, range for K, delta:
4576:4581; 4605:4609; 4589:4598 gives 1.2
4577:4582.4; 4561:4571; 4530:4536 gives 1.6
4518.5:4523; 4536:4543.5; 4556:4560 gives 1.3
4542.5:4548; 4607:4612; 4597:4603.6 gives 1.7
